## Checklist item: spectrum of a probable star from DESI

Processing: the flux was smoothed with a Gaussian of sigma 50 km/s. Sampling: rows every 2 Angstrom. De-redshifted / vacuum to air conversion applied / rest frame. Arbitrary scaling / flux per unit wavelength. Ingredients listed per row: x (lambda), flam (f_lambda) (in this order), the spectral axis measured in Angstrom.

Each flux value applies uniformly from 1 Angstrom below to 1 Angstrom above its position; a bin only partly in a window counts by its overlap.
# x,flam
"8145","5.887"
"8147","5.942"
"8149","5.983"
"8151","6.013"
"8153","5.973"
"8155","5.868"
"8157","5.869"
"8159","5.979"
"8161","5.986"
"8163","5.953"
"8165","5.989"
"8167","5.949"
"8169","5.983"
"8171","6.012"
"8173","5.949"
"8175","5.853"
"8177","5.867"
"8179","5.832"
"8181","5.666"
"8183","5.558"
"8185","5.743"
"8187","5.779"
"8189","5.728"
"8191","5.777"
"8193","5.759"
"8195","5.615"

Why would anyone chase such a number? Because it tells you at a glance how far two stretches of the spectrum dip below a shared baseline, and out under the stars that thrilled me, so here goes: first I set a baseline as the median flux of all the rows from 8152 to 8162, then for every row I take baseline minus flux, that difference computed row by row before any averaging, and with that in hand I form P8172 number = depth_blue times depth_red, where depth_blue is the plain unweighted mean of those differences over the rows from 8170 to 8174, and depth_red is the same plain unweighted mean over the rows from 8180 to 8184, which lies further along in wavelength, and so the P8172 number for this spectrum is -0.003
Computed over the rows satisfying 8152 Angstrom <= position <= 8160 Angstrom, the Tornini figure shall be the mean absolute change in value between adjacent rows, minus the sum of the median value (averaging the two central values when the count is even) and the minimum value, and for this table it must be -11.7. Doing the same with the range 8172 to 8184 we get -11.3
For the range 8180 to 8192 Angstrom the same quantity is -11.2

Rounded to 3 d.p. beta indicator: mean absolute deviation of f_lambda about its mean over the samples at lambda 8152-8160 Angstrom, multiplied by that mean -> 0.318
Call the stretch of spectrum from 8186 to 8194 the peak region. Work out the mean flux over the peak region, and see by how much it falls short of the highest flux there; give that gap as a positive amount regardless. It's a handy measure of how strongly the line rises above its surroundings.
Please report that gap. 0.018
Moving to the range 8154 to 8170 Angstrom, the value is 0.042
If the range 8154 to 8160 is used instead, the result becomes 0.074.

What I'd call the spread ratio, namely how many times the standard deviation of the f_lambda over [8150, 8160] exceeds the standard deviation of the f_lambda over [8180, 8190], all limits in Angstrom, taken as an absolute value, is 0.78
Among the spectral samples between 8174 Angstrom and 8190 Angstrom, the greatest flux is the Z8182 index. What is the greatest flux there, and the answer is 5.867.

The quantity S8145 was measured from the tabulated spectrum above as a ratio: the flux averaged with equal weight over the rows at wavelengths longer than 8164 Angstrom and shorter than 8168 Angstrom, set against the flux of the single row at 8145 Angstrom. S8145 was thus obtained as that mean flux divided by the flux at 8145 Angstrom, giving 1.01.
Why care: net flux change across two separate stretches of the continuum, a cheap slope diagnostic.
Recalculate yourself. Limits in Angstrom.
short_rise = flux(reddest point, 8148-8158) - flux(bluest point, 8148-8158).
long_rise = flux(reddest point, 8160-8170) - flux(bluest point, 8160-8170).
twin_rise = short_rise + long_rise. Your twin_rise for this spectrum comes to -0.12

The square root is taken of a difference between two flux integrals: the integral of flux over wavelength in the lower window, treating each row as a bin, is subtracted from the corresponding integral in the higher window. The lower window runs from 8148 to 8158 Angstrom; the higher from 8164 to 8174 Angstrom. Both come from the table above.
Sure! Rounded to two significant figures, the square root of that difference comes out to 0.59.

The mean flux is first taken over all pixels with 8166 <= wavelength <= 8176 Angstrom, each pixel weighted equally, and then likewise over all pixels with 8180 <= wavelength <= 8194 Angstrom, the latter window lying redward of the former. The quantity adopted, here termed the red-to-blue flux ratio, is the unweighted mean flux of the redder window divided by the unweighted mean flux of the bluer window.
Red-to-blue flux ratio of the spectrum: 0.96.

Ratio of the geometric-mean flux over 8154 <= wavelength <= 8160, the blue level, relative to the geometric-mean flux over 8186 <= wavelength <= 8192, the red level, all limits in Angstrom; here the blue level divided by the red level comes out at 1.02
